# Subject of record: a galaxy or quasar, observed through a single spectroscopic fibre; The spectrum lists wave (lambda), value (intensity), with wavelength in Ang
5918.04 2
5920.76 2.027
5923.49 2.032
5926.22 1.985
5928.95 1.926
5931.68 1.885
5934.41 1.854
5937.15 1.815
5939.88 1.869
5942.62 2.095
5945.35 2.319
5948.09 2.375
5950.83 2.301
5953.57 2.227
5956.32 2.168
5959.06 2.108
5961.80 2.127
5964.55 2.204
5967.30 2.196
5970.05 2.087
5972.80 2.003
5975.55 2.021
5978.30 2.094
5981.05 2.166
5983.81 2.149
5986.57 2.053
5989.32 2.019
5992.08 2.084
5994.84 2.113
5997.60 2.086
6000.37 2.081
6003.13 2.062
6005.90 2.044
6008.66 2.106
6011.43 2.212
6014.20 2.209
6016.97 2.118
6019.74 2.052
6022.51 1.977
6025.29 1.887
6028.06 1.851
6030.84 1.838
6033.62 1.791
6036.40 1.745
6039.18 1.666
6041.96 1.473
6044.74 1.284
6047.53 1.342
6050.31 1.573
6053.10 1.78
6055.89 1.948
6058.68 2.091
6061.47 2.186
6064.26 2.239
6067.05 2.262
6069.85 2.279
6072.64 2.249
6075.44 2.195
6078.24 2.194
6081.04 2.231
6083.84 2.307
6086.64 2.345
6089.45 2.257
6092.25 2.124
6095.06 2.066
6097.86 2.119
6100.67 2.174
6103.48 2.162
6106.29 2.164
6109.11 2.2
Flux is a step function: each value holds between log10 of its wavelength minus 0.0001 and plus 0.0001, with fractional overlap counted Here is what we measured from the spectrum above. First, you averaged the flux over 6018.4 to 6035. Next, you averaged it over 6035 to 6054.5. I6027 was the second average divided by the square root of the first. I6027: 1.1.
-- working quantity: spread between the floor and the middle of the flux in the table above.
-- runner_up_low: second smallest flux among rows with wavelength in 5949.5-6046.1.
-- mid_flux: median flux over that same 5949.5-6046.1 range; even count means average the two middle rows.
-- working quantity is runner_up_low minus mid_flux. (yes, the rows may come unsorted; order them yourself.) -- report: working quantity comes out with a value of -0.61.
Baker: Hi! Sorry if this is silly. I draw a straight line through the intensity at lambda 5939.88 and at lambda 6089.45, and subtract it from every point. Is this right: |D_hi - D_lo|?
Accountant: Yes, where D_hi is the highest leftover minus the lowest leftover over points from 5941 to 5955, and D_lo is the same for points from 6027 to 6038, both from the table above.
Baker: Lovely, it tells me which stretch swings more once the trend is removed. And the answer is 0.14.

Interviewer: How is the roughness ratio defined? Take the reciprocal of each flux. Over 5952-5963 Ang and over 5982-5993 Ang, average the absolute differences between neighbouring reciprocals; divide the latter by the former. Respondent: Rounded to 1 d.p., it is 1.5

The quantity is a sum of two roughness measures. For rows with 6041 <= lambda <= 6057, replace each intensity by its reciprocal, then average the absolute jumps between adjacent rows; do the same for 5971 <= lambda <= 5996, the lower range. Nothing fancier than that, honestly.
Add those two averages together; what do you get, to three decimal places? 0.085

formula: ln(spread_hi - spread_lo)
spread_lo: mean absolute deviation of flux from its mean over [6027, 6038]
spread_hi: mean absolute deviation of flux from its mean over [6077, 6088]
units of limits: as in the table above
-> -4.0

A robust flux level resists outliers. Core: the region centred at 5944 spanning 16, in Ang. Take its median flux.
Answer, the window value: 2.20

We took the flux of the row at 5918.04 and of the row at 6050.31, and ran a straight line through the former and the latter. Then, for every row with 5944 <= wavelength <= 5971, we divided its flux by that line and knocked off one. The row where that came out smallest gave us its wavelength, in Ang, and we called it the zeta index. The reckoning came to 5959.06 Ang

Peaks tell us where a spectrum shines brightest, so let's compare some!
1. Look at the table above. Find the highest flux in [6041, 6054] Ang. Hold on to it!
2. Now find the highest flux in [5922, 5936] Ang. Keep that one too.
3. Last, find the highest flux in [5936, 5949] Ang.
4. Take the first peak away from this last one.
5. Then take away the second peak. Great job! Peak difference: -1.44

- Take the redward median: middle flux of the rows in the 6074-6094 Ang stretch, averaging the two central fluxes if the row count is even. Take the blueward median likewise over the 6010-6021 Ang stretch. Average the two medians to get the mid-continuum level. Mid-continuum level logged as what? 2.20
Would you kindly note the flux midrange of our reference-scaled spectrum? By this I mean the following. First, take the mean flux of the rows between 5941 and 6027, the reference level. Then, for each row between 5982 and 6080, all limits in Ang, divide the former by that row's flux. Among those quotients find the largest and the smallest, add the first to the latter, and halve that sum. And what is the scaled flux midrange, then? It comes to 1.29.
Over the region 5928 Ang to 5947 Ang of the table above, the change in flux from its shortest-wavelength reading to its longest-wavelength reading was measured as 0.39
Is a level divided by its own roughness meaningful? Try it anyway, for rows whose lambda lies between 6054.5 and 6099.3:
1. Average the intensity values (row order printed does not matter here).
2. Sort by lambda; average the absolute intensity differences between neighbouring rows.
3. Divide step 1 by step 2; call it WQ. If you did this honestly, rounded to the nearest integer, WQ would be 37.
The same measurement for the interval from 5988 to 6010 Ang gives 65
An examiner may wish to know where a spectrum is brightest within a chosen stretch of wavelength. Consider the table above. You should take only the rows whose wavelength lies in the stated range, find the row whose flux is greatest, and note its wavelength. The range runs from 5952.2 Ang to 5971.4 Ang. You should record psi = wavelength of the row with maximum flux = 5953.57 Ang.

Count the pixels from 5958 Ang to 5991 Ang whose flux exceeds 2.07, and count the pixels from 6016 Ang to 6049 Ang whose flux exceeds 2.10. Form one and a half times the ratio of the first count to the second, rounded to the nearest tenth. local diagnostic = 12.0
